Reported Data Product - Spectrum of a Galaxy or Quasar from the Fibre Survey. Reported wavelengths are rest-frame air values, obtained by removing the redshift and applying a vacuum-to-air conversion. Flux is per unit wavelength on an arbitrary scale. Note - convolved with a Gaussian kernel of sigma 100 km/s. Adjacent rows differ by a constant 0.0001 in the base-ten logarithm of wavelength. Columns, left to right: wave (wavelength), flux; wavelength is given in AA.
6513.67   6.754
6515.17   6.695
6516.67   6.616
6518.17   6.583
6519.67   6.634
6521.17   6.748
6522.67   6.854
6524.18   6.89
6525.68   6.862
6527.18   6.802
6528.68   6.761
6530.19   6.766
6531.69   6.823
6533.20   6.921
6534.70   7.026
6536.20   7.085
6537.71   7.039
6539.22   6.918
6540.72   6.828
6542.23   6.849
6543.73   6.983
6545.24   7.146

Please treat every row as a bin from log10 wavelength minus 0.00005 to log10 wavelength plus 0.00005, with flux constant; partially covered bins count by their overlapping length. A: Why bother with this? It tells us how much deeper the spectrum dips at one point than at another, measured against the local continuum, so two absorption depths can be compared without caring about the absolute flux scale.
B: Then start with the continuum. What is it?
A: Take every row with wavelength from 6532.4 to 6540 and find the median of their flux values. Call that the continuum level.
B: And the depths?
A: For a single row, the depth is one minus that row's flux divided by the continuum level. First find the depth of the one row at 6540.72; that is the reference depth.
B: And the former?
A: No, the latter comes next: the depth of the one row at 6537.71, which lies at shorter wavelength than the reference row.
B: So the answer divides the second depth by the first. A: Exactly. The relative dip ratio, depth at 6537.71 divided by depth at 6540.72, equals 0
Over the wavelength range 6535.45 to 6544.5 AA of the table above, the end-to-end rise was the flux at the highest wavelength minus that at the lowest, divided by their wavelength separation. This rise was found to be -0.014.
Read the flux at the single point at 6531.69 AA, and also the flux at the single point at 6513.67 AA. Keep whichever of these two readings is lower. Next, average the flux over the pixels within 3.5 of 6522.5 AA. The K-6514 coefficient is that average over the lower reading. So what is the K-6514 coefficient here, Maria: 1.006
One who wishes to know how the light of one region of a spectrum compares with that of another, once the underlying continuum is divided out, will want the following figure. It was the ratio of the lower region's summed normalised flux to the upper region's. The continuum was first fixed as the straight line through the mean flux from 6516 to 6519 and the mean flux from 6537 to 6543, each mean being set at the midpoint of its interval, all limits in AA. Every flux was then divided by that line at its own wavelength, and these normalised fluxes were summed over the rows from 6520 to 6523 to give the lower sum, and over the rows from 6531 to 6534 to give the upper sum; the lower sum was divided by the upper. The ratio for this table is 1.01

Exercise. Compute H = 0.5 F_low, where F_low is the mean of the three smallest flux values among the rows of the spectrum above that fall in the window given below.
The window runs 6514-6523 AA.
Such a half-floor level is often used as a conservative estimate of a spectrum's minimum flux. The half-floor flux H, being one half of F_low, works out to 3.31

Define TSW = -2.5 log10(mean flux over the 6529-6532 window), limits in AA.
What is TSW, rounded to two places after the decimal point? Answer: -2.08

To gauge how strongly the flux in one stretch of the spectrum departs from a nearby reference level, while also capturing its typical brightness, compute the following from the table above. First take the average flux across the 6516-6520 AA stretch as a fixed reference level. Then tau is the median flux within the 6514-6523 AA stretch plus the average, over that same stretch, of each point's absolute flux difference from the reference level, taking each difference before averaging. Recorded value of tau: 6.75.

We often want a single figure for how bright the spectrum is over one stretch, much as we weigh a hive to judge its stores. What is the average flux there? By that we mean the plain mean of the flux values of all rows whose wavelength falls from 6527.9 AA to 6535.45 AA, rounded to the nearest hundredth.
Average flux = 6.86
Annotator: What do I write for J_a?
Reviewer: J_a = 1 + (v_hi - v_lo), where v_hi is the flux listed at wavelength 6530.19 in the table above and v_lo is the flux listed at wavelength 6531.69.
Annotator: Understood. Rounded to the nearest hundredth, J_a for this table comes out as 0.94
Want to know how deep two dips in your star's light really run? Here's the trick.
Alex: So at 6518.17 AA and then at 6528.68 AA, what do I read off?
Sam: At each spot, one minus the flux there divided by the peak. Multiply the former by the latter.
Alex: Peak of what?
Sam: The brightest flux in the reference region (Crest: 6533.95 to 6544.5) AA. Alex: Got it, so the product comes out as 0.0032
